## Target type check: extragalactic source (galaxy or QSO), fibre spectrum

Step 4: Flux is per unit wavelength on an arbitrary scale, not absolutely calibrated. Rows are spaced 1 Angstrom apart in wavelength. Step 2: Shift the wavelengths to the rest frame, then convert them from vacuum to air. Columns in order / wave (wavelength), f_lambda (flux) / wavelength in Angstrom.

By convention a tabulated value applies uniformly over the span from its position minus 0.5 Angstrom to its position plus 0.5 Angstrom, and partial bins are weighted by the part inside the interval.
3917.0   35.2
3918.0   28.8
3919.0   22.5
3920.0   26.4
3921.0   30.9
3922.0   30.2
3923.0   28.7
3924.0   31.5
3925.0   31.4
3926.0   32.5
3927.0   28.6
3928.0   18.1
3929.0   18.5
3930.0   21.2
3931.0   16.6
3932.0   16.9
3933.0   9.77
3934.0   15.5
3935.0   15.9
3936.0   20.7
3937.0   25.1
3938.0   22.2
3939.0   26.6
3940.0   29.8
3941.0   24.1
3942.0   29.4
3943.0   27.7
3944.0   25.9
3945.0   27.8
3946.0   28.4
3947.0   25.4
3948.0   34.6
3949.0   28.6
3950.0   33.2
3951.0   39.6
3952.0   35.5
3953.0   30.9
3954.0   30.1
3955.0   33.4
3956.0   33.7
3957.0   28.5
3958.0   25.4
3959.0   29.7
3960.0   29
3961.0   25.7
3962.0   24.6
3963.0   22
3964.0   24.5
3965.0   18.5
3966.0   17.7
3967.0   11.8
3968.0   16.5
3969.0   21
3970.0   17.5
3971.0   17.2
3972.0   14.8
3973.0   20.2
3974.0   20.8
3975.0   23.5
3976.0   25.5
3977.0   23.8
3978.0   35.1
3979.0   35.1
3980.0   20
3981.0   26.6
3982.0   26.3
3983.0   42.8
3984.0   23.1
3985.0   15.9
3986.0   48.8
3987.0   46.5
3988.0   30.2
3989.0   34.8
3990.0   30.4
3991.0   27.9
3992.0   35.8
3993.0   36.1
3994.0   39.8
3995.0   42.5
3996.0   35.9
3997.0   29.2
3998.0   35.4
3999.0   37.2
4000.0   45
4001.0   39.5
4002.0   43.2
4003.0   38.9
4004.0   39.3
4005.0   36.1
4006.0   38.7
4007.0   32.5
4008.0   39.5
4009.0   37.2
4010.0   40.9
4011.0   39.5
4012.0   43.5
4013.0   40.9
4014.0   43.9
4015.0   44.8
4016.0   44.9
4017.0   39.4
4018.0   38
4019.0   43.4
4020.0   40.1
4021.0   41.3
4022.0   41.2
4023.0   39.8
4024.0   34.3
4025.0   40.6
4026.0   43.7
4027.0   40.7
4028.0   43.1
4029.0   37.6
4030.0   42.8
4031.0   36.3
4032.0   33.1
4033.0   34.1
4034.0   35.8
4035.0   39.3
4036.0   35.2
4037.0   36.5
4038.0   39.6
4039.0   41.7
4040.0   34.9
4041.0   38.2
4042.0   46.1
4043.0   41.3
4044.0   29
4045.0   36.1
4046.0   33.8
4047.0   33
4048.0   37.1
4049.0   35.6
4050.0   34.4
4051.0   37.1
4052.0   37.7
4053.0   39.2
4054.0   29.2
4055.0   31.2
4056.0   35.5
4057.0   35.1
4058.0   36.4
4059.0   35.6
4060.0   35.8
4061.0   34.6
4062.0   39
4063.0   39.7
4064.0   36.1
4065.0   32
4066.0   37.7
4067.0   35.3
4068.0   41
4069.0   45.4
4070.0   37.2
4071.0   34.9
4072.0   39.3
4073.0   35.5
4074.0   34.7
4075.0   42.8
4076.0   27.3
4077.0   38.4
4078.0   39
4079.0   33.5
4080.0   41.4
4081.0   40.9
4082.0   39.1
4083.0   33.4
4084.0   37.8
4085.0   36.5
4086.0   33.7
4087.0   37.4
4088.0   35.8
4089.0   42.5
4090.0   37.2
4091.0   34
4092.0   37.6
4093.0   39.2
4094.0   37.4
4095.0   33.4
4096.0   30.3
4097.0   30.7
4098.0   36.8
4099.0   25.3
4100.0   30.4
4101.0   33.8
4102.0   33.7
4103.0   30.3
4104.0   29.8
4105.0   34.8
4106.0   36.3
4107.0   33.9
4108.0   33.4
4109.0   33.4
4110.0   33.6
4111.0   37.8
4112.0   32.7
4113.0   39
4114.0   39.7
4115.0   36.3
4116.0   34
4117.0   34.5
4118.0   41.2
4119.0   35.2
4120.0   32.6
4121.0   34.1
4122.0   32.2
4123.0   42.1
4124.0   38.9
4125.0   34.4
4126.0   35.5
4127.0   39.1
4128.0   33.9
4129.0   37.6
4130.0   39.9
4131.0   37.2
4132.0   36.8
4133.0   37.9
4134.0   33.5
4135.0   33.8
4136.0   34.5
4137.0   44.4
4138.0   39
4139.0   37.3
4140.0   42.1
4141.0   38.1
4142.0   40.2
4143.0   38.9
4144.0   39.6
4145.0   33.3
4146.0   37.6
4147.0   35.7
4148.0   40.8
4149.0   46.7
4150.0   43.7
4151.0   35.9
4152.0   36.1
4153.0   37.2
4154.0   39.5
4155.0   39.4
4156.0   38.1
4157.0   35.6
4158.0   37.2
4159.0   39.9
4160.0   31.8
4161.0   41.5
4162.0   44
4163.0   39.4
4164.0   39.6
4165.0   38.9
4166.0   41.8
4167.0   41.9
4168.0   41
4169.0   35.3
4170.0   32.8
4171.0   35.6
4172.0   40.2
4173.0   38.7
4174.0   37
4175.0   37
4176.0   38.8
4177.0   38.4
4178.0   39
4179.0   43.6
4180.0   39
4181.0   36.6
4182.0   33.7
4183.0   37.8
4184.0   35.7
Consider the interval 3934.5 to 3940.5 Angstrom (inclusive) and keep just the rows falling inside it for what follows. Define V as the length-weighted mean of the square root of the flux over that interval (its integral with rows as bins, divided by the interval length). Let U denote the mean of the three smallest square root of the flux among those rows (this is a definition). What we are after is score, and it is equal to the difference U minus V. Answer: -0.40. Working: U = 4.42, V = 4.8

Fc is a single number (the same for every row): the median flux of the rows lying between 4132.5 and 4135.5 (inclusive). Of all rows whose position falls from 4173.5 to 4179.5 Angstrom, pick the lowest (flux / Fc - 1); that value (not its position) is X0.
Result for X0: 0.09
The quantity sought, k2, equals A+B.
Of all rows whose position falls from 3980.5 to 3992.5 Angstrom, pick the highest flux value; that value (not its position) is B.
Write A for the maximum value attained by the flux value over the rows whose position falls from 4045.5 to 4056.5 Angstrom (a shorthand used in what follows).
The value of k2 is 88.0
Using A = 39.2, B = 48.8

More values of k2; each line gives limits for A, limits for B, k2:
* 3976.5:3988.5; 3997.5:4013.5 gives 93.8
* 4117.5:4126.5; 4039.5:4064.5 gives 88.2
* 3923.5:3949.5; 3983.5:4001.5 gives 83.4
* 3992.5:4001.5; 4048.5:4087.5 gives 90.4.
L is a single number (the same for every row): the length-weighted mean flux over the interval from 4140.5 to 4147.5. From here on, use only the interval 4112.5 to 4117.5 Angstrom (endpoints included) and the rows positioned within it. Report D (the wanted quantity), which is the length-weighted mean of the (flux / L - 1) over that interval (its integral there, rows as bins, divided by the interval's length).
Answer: -0.02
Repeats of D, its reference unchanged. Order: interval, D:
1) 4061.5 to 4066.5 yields -0.02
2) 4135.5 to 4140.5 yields 0.05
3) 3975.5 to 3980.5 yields -0.26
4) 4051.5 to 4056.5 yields -0.08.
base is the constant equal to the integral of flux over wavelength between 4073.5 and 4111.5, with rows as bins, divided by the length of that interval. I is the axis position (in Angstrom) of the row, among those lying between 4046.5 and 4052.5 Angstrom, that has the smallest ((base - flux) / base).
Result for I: 4052.0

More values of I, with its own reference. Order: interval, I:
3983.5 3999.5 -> 3986.0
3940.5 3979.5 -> 3951.0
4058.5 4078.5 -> 4069.0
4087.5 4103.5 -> 4089.0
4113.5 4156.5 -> 4149.0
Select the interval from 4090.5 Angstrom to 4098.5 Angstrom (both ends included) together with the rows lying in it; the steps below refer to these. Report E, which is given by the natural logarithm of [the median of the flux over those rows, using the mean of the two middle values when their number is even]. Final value 3.57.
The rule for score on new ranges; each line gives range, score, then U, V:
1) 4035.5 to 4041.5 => -0.17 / 5.96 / 6.1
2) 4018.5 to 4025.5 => -0.16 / 6.17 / 6.3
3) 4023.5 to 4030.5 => -0.23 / 6.12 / 6.4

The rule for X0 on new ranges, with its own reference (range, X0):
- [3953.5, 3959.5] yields -0.25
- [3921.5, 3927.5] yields -0.15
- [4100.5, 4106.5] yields -0.12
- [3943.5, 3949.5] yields -0.25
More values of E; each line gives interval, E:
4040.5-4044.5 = 3.68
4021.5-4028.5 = 3.71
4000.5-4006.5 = 3.67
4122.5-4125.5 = 3.66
